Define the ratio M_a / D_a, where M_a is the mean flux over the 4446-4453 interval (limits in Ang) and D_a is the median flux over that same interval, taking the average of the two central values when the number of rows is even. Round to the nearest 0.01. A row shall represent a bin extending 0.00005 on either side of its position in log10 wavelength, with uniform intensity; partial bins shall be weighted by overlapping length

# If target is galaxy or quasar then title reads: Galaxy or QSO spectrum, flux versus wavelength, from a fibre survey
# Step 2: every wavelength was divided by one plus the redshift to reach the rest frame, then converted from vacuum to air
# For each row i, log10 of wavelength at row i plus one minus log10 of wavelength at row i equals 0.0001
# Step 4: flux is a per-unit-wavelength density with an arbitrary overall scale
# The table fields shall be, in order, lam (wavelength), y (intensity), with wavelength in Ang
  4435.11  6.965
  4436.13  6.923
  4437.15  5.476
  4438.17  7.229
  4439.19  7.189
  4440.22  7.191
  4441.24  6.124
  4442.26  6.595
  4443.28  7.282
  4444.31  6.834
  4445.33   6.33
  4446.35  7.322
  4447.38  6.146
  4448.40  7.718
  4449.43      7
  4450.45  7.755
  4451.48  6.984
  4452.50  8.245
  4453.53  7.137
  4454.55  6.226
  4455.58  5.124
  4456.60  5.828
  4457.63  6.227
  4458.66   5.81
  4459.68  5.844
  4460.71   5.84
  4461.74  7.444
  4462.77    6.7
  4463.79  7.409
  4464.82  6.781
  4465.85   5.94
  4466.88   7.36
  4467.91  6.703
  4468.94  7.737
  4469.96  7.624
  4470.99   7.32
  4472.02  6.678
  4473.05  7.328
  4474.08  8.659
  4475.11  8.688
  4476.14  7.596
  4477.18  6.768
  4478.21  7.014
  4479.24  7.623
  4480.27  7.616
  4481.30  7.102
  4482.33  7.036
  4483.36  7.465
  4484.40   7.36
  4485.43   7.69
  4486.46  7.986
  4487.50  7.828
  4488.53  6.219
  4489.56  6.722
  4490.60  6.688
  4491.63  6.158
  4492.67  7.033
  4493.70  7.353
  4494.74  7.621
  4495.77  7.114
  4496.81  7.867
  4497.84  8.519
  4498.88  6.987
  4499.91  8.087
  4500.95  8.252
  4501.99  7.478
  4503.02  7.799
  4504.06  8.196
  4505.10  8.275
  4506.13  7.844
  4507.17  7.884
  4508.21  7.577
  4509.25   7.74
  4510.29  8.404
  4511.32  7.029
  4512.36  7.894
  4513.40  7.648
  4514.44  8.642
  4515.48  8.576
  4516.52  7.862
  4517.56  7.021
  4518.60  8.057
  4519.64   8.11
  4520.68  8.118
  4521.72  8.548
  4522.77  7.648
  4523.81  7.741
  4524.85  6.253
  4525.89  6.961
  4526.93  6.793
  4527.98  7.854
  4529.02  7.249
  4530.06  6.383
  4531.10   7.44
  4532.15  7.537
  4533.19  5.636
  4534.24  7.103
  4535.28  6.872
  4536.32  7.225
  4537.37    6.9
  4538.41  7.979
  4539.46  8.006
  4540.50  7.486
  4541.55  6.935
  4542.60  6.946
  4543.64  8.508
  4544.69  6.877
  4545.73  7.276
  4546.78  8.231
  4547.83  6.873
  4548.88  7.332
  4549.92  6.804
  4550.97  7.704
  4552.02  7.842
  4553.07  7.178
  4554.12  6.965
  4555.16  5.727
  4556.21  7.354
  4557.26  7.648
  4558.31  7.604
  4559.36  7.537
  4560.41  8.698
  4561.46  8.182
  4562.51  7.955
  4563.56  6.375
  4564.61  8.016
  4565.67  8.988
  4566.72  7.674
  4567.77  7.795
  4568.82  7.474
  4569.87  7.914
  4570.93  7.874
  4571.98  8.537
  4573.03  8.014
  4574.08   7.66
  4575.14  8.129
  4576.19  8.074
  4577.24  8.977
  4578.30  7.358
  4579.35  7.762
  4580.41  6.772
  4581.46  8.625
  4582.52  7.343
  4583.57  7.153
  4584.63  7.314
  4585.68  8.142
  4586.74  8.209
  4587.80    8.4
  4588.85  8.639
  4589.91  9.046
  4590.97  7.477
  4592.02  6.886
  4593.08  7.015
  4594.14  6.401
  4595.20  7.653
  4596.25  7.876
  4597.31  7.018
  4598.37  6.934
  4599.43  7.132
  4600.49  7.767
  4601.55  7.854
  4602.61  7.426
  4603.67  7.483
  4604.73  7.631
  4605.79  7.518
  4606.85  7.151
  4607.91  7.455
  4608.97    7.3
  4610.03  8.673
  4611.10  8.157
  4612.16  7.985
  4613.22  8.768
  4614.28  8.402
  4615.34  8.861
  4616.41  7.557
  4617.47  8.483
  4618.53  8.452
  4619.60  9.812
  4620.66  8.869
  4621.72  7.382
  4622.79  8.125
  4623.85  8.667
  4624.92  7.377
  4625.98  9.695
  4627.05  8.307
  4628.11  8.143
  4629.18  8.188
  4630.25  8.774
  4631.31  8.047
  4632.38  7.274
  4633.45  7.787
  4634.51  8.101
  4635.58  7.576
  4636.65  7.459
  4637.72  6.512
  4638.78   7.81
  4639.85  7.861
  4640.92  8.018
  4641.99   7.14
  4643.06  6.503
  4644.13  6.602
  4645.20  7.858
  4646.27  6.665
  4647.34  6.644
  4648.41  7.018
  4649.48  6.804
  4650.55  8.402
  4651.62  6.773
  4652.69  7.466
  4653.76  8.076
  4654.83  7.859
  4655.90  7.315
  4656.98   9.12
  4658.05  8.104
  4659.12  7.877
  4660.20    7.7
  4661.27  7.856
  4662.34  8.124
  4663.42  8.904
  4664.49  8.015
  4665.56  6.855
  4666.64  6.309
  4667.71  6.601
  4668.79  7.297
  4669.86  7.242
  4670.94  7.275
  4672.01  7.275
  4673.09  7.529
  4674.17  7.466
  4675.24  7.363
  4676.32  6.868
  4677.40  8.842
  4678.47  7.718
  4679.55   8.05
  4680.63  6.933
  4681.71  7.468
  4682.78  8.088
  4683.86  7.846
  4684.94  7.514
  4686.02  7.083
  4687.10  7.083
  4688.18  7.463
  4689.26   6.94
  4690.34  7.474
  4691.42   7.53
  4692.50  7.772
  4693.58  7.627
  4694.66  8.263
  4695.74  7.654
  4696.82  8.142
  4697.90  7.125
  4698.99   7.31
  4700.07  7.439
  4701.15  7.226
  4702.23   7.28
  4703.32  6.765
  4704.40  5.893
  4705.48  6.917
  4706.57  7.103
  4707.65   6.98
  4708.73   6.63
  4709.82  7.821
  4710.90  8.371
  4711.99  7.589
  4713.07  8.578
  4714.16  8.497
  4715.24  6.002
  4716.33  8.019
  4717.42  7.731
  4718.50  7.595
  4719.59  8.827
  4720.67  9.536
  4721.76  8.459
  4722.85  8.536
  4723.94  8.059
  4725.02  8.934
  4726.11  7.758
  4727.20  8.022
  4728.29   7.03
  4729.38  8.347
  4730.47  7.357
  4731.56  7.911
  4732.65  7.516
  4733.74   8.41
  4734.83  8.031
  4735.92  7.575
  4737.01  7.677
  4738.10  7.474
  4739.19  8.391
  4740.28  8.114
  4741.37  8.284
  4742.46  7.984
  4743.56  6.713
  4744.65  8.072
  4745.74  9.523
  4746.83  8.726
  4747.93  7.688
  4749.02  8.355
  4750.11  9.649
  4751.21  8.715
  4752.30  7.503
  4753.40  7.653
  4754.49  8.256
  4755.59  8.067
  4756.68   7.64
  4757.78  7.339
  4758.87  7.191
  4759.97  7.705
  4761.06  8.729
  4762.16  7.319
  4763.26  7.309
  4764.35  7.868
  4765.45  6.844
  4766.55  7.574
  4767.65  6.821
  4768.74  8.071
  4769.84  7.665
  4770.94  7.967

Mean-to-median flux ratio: 1.00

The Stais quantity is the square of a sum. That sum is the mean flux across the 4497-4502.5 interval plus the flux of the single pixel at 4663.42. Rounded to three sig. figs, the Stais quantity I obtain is 281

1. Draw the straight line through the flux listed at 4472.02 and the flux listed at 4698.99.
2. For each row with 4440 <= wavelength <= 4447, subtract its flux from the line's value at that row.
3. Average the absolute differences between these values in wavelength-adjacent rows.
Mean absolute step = 0.69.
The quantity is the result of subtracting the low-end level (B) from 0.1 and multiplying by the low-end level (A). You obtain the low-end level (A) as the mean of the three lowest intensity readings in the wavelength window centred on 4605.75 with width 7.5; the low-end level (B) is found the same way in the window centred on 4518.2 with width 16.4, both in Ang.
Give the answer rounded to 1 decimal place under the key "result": -48.5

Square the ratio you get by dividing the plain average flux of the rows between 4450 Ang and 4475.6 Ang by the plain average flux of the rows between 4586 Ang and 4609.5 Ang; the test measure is 0.84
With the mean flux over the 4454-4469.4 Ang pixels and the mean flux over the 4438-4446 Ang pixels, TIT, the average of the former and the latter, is 6.7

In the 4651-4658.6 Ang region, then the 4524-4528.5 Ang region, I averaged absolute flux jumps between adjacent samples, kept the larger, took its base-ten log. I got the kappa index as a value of -0.09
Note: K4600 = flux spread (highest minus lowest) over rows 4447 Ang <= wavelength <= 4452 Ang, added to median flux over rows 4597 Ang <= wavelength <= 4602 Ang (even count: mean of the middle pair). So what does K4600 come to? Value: 8.74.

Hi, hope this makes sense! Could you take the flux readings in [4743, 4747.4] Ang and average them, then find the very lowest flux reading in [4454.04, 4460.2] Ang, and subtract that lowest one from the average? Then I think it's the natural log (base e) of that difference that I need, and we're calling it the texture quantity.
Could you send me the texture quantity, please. 1.14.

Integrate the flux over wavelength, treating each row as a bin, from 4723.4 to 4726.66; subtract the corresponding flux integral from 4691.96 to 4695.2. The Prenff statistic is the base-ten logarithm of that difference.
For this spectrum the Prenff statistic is 0.13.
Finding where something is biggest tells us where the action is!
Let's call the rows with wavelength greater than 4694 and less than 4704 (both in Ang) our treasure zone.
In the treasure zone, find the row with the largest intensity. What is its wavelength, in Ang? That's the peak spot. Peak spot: 4694.66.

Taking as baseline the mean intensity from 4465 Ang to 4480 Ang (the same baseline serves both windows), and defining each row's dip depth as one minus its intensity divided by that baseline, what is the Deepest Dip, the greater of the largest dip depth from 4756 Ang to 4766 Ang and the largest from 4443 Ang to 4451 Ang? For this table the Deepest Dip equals 0.16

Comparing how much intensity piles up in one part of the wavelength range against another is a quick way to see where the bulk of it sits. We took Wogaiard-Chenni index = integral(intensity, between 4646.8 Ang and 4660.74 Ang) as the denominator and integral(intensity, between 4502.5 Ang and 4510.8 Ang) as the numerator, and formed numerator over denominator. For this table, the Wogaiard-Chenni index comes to 0.62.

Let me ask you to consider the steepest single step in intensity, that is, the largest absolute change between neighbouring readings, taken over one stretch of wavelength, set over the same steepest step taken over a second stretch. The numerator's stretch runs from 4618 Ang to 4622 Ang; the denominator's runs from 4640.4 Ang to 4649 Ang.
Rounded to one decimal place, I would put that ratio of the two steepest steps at 1.2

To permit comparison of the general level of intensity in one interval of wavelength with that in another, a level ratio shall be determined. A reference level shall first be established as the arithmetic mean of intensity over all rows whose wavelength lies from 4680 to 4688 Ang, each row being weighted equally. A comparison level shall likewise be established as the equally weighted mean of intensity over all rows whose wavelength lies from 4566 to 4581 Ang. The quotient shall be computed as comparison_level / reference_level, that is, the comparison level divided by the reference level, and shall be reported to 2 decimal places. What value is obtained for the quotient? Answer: 1.06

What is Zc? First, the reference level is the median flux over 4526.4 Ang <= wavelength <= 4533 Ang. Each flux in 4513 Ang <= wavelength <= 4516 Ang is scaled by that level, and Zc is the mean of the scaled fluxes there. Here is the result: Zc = 1.13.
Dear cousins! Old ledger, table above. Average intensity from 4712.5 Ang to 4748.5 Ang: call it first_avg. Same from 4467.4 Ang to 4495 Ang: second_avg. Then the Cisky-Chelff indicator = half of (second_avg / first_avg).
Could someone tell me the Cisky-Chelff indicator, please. 0.455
